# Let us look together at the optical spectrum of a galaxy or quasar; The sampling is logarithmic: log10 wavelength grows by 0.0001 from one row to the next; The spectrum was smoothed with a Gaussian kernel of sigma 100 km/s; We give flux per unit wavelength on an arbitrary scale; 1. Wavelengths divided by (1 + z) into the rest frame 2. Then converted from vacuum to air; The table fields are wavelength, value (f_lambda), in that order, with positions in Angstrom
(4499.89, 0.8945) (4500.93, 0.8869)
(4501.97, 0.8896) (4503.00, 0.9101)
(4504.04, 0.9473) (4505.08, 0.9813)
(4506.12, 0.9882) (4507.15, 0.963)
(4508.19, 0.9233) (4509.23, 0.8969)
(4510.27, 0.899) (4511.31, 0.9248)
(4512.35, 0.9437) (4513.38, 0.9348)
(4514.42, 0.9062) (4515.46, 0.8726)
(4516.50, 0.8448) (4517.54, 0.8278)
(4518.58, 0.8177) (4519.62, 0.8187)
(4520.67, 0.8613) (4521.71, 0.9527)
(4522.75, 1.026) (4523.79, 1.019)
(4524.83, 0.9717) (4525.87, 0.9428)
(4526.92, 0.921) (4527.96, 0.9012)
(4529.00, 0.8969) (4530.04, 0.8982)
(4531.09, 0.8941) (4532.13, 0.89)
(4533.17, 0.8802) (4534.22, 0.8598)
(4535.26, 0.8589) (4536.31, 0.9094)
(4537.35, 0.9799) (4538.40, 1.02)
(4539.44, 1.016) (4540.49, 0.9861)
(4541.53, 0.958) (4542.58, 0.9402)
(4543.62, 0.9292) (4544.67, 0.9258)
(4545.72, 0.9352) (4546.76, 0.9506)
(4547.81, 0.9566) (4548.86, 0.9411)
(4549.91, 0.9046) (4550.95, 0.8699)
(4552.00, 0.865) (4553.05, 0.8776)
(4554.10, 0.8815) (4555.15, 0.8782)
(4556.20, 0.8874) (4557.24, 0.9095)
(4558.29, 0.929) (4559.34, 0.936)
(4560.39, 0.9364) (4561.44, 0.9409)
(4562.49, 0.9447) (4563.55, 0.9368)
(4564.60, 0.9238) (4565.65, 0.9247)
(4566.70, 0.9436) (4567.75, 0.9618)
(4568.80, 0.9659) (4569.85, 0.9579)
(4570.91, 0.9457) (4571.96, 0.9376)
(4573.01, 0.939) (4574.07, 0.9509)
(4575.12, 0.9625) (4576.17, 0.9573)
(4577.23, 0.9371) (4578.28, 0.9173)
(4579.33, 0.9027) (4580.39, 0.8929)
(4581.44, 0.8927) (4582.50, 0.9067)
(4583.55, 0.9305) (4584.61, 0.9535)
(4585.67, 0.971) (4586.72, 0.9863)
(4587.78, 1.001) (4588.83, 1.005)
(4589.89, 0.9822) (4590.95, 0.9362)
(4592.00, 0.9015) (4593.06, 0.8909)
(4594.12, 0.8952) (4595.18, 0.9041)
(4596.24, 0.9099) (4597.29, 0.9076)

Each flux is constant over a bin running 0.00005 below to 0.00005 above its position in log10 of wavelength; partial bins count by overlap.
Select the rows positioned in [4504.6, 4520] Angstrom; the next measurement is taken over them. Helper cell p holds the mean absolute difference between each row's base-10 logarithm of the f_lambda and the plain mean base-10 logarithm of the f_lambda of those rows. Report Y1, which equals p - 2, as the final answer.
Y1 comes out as -1.98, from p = 0.022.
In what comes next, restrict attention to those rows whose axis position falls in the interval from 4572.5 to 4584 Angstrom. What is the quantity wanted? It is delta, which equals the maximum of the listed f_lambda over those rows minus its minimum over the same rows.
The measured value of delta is 0.070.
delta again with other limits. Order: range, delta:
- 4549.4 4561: 0.071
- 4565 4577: 0.041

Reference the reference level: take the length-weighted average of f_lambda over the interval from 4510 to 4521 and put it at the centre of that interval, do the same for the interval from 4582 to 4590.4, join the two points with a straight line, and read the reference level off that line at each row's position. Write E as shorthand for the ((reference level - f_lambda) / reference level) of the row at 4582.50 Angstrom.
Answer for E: 0.06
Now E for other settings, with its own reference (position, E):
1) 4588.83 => -0.04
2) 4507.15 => -0.11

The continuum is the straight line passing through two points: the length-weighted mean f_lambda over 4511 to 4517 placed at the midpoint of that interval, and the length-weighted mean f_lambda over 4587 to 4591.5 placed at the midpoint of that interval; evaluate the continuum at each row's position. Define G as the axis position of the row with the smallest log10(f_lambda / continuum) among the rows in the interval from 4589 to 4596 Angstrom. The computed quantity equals 4593.06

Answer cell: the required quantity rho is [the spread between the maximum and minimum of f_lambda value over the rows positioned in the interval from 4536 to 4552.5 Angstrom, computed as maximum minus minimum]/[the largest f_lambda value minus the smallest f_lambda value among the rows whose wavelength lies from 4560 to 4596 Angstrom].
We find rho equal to 1.4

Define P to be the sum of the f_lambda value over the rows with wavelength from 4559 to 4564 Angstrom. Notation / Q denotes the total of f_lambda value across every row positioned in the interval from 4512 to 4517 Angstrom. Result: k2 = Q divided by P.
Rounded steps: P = 4.69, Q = 4.50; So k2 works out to 0.96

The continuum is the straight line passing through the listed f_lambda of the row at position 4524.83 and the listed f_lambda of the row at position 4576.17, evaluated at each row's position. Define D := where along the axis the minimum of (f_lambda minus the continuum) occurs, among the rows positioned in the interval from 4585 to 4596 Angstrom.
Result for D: 4593.06 Angstrom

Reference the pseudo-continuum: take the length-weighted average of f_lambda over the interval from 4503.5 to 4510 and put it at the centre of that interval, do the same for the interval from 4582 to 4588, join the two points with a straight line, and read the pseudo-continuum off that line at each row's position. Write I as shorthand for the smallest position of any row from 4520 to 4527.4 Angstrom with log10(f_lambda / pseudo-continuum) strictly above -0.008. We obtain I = 4521.71 Angstrom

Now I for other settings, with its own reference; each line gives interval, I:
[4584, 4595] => 4584.61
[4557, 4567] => 4559.34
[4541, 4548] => 4541.53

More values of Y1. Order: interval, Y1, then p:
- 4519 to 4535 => -1.98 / 0.021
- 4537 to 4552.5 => -1.98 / 0.015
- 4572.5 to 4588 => -1.99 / 0.012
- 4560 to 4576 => -2.00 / 0.005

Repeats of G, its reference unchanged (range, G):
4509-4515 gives 4509.23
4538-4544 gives 4543.62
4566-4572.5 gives 4571.96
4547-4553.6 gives 4552.00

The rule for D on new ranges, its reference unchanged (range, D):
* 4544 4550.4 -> 4549.91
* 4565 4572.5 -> 4565.65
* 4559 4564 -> 4559.34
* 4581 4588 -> 4581.44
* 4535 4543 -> 4535.26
